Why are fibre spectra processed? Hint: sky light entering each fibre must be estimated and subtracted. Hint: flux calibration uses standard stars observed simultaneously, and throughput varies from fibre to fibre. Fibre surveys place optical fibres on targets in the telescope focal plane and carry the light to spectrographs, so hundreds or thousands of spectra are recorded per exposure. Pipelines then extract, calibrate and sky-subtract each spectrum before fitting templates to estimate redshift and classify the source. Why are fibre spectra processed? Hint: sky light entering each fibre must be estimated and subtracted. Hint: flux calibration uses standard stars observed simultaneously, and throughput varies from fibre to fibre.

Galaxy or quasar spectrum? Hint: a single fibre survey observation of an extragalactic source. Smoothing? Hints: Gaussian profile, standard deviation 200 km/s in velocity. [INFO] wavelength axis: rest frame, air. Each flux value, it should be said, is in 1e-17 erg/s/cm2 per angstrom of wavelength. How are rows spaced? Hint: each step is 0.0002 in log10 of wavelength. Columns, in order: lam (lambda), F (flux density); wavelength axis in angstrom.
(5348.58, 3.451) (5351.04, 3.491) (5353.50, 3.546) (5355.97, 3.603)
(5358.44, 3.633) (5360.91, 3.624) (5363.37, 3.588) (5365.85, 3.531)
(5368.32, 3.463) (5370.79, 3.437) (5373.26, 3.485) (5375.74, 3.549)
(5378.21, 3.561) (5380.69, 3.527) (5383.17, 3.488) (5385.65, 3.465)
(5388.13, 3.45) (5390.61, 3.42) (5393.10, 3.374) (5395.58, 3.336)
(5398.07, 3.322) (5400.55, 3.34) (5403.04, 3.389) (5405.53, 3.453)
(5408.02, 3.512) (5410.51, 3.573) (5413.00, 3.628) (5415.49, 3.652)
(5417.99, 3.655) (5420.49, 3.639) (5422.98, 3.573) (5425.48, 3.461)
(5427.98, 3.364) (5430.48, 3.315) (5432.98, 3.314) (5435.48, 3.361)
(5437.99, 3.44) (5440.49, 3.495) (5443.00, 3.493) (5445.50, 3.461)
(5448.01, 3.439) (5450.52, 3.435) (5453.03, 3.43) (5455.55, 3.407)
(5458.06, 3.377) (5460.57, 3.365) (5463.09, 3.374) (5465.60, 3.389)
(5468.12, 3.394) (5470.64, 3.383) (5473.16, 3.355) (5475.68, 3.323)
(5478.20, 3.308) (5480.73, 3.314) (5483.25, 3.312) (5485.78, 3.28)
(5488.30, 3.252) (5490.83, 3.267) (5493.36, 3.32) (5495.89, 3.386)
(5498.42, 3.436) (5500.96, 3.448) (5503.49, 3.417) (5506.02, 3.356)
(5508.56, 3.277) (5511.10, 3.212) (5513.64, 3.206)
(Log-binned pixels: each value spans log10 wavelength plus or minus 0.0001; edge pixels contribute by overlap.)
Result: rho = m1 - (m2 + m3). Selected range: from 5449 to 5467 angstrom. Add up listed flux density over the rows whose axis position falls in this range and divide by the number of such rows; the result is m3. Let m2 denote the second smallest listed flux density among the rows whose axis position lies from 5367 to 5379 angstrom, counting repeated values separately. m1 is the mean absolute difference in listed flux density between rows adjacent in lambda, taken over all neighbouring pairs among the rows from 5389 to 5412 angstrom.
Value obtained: -6.82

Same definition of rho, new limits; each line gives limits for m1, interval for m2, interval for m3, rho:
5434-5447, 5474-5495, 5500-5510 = -6.60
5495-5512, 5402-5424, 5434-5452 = -6.85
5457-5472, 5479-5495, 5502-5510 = -6.61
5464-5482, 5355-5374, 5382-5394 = -6.89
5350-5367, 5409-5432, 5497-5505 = -6.76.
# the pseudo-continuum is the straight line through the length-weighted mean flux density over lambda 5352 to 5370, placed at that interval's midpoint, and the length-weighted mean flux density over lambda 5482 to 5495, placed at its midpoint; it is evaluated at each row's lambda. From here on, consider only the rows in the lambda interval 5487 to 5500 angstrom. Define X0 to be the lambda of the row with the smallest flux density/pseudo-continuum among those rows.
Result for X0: 5488.30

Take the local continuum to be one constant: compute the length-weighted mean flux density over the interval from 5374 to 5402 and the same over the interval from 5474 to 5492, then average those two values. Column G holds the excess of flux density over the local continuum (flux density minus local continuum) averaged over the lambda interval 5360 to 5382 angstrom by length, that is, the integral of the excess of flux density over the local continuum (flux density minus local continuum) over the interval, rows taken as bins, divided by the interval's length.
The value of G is 0.16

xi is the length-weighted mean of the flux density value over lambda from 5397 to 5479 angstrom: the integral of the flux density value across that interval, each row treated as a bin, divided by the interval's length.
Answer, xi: 3.44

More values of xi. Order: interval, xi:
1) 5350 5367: 3.57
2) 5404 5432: 3.53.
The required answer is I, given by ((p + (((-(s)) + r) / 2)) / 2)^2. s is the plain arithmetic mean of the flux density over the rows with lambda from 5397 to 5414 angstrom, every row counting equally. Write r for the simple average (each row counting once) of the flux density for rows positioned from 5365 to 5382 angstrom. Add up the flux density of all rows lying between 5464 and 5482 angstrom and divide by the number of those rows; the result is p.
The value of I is 2.85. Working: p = 3.352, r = 3.51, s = 3.46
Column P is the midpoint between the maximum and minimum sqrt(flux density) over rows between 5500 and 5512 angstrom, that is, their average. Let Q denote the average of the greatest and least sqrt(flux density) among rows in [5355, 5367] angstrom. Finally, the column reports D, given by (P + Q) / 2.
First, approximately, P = 1.82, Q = 1.89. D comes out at 1.86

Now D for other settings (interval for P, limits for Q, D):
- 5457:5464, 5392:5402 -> 1.83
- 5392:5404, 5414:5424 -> 1.87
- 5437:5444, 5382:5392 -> 1.86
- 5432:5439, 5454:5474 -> 1.84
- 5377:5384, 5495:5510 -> 1.86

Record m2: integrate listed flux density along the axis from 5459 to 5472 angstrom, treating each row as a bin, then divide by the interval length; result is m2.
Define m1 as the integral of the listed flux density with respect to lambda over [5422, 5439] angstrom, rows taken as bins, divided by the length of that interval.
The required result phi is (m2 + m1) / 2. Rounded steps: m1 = 3.40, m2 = 3.38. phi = 3.39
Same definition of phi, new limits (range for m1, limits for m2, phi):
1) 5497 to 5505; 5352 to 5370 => 3.50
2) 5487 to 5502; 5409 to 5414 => 3.47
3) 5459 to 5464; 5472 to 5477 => 3.35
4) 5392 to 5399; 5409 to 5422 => 3.49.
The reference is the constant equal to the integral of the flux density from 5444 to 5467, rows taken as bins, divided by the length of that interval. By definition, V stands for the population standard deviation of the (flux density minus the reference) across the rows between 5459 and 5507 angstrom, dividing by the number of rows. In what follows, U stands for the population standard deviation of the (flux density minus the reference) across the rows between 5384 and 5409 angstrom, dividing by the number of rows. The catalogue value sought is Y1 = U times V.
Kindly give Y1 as 0.003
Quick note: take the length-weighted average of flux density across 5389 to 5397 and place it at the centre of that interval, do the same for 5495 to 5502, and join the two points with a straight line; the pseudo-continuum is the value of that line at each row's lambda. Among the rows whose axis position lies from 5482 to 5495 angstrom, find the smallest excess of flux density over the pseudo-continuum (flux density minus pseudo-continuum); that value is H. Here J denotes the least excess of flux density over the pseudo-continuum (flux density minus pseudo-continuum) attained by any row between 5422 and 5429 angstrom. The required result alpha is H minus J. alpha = -0.14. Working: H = -0.17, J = -0.03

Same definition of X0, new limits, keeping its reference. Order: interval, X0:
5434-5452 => 5435.48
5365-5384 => 5370.79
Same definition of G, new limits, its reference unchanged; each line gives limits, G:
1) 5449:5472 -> 0.03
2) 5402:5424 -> 0.20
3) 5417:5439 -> 0.09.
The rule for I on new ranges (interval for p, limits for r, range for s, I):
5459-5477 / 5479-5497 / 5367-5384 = 2.67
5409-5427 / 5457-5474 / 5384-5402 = 3.23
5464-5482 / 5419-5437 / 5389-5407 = 2.86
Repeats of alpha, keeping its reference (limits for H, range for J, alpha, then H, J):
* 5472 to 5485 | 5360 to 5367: -0.27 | -0.11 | 0.17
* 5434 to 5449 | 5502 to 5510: 0.12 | -0.03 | -0.15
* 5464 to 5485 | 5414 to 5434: -0.03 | -0.11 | -0.08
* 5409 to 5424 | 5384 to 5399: 0.24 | 0.18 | -0.06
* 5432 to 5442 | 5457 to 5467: -0.04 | -0.08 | -0.04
